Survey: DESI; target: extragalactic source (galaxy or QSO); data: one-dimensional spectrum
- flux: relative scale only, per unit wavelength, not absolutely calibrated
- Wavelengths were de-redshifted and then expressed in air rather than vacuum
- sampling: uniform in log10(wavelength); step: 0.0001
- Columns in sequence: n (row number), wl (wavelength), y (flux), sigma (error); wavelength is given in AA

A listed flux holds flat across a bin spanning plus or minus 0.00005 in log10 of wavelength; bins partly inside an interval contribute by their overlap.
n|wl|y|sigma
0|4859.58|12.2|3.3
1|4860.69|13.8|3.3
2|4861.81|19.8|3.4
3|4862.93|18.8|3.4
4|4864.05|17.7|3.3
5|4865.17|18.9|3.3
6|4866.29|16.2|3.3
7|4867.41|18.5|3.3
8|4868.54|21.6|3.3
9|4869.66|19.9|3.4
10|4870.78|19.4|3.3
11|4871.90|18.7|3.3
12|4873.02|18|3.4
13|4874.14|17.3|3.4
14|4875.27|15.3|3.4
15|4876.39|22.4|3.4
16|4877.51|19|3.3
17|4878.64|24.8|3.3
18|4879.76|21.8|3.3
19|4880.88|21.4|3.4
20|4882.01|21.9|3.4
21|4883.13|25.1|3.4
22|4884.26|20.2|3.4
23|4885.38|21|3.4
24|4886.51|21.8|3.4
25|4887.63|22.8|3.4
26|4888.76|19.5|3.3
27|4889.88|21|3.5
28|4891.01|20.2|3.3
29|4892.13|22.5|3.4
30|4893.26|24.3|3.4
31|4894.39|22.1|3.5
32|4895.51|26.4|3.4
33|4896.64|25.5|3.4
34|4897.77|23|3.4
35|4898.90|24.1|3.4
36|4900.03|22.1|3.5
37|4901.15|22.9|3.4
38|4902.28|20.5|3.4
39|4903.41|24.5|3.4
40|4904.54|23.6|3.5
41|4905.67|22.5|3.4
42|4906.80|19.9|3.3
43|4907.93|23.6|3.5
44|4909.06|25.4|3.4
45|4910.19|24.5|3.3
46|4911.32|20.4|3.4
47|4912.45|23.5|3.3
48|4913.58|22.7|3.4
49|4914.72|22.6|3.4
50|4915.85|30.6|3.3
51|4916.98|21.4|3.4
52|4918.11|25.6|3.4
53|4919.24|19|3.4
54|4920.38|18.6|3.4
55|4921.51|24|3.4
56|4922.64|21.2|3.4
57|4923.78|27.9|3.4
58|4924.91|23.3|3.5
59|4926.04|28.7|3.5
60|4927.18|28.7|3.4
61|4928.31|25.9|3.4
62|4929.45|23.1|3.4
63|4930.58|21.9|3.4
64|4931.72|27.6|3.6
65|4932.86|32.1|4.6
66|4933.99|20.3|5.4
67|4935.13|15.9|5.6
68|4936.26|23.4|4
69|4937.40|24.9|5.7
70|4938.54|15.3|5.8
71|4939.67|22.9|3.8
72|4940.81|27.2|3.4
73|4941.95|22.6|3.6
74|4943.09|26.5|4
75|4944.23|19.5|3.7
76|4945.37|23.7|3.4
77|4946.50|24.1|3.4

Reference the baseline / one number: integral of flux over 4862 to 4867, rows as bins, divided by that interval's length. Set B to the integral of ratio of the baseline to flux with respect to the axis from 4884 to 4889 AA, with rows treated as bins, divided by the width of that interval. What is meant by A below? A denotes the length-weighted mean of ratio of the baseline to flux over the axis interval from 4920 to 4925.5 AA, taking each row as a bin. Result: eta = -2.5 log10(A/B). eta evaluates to 0.08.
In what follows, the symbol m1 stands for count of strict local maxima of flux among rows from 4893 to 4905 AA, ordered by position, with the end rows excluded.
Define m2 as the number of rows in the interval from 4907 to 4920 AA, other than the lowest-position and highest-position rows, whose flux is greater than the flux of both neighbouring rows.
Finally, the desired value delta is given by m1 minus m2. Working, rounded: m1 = 4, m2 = 4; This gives 0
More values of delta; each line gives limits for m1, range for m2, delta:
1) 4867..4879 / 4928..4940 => 0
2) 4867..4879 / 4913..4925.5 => -2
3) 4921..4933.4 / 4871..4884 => -1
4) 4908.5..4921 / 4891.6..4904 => -1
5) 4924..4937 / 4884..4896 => -2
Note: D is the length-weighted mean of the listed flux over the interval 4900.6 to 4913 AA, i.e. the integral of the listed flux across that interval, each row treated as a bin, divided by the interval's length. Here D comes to 22.8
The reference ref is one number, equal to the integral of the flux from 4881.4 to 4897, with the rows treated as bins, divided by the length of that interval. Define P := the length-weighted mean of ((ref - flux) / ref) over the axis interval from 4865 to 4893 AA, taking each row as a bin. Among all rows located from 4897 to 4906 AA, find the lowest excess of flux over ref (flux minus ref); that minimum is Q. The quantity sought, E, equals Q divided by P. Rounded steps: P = 0.09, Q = -1.9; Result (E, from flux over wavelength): -22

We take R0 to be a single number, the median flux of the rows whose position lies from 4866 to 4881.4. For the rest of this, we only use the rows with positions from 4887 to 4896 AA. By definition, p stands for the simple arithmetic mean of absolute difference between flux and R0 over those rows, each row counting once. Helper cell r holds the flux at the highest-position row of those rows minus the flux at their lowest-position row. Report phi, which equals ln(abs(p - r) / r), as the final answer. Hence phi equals -2.1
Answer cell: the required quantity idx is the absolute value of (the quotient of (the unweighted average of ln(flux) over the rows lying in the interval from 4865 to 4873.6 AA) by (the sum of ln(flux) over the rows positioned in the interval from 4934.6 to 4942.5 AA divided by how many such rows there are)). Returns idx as 0.96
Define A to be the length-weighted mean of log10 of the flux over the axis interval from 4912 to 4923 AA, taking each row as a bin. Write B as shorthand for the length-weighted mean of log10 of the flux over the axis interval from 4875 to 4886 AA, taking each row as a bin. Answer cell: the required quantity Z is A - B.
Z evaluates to 0.03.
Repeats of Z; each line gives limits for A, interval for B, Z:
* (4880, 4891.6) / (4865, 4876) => 0.07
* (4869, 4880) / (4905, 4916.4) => -0.08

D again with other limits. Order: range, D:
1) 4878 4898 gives 22.5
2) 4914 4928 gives 24.3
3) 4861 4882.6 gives 19.5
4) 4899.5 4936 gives 23.6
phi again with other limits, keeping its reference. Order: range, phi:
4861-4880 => -1.9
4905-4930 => 1.9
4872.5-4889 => -0.3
